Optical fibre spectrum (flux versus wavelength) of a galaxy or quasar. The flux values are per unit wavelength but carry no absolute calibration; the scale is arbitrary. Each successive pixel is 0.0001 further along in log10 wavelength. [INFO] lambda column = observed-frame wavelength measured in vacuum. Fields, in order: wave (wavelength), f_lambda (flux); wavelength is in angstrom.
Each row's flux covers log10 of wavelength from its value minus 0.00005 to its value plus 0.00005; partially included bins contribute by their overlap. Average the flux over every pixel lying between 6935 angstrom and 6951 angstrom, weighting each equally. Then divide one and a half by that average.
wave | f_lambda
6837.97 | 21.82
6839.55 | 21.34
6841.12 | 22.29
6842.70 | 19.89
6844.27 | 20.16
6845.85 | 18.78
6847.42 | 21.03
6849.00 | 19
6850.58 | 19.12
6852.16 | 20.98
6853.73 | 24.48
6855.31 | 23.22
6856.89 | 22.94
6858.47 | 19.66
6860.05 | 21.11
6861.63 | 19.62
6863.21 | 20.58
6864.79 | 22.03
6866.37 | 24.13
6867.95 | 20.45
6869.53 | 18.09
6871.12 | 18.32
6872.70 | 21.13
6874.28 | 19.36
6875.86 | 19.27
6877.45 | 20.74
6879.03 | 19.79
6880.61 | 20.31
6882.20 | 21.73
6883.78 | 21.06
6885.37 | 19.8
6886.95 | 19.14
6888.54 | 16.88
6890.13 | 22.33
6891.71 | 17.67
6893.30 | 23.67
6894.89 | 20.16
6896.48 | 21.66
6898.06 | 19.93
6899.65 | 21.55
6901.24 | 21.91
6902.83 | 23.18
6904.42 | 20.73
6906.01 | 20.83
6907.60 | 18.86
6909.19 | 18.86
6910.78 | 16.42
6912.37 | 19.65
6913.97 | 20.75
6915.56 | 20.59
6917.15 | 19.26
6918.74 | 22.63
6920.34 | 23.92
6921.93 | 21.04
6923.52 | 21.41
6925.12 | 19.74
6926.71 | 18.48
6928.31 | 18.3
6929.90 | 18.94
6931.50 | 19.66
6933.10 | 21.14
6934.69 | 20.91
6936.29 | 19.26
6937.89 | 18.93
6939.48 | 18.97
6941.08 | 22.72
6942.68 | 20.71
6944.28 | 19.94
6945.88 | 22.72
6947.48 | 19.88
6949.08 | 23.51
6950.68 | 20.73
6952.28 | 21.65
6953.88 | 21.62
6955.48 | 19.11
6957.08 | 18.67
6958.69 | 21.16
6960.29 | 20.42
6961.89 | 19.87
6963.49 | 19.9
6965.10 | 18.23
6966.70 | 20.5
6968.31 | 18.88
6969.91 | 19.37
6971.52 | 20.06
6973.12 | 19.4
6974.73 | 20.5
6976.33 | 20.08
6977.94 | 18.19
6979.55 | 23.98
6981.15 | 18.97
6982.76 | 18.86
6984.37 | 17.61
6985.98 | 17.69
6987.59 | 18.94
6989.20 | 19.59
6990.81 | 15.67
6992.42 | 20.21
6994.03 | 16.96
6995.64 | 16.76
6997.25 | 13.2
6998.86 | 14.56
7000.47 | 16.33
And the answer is 0.0723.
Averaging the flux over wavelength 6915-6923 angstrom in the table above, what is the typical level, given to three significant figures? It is 21.5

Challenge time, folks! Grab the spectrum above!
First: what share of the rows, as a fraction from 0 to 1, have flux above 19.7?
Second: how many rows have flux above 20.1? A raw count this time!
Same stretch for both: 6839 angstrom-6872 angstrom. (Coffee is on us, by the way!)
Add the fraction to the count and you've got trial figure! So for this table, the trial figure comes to 14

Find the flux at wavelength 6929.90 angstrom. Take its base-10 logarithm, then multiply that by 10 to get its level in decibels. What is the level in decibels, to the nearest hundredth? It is 12.77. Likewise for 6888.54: 12.27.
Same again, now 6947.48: 12.98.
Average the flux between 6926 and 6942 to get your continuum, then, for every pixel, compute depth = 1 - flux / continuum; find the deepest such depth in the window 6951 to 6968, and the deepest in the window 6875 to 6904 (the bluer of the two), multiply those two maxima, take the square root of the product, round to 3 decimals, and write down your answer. 0.105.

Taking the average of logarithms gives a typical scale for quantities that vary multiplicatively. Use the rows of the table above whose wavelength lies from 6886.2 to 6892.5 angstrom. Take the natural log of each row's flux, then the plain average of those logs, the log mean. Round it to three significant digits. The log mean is 2.94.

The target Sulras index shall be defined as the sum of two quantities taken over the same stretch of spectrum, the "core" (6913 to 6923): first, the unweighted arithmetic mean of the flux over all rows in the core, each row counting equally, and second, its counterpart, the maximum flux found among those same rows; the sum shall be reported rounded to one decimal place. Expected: 45.3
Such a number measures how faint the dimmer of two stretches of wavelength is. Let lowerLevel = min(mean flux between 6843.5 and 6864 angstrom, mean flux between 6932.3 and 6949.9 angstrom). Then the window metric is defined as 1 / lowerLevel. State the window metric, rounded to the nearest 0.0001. 0.0481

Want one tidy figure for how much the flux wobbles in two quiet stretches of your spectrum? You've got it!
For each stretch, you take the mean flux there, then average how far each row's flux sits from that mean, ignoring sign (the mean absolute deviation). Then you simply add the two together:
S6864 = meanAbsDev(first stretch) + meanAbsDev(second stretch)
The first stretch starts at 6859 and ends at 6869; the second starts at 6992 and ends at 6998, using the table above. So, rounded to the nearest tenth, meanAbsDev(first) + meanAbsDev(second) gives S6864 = 3.0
